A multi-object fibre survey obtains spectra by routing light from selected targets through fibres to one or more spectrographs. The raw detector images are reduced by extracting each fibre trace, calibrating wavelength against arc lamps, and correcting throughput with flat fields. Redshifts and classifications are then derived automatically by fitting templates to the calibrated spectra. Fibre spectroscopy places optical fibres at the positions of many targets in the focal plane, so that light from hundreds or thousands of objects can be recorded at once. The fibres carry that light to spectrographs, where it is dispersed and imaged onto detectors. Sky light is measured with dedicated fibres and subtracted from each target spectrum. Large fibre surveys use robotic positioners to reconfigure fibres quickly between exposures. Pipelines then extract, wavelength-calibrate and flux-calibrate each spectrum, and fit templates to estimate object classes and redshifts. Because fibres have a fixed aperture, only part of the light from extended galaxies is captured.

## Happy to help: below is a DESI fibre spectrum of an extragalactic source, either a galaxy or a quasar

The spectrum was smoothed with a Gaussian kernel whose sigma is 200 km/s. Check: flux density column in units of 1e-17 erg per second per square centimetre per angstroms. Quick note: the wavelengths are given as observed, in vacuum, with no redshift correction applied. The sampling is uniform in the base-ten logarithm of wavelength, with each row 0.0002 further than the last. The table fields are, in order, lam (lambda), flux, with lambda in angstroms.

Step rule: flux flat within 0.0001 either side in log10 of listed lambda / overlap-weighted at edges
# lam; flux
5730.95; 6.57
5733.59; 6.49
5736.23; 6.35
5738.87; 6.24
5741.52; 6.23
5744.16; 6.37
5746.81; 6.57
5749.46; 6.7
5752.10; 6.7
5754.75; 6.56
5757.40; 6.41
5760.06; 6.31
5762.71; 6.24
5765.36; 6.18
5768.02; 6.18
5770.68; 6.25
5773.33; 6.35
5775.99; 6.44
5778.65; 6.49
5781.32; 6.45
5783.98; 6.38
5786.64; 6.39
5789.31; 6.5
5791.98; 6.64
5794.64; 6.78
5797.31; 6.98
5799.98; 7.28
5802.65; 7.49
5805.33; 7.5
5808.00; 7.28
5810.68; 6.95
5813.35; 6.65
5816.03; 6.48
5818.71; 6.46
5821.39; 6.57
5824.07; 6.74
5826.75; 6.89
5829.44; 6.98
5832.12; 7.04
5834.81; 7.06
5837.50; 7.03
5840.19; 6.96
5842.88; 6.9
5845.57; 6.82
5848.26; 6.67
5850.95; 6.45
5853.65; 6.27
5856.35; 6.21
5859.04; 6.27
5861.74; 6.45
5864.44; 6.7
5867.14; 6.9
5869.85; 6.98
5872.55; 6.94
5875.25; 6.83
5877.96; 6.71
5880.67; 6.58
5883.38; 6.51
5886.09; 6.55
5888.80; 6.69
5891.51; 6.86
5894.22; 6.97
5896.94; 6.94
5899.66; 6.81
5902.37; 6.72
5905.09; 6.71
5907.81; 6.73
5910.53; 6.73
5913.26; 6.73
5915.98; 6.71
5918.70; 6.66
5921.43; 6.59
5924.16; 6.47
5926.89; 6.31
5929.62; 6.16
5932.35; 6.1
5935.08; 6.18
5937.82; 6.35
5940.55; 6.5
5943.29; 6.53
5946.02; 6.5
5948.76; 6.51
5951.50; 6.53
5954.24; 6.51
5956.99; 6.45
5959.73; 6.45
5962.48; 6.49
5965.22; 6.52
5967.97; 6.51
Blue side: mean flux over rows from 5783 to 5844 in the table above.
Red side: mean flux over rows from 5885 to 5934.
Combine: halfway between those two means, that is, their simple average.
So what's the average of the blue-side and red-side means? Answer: 6.75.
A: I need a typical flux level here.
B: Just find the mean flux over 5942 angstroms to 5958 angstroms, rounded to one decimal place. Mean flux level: 6.5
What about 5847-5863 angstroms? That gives 6.4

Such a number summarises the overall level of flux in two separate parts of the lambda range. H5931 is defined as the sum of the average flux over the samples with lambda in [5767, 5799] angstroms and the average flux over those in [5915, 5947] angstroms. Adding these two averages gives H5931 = 12.9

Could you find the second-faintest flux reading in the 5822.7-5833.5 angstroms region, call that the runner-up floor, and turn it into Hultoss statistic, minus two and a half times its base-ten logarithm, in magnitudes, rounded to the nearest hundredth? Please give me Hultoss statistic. -2.10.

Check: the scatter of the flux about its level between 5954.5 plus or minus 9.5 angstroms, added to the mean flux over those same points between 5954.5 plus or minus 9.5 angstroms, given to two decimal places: 6.52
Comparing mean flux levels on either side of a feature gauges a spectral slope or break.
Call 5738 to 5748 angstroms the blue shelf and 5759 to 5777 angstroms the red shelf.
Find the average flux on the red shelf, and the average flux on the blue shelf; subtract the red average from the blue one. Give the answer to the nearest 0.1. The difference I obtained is 0.1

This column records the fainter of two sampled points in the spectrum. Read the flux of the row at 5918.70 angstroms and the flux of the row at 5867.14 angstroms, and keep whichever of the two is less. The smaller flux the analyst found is 6.66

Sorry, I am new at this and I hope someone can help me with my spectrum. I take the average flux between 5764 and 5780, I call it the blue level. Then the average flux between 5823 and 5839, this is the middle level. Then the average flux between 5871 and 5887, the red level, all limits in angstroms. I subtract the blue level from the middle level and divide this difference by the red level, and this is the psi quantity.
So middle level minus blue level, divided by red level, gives 0.10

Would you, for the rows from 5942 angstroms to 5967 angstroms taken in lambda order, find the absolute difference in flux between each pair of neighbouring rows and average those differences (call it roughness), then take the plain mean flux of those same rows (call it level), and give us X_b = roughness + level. 6.53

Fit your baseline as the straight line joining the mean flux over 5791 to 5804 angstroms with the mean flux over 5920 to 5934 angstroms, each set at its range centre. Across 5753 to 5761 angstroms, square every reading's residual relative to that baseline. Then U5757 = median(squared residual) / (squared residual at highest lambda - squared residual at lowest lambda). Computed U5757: 2.0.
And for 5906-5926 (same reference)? -1.2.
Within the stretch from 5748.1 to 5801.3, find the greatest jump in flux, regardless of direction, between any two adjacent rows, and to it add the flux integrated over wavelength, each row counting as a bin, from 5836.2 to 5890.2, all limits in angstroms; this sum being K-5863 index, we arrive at 361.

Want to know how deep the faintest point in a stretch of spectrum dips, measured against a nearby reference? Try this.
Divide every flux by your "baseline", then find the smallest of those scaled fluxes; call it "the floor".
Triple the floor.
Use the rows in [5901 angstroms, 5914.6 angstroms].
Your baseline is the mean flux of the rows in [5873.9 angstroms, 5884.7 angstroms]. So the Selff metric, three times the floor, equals 3.02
